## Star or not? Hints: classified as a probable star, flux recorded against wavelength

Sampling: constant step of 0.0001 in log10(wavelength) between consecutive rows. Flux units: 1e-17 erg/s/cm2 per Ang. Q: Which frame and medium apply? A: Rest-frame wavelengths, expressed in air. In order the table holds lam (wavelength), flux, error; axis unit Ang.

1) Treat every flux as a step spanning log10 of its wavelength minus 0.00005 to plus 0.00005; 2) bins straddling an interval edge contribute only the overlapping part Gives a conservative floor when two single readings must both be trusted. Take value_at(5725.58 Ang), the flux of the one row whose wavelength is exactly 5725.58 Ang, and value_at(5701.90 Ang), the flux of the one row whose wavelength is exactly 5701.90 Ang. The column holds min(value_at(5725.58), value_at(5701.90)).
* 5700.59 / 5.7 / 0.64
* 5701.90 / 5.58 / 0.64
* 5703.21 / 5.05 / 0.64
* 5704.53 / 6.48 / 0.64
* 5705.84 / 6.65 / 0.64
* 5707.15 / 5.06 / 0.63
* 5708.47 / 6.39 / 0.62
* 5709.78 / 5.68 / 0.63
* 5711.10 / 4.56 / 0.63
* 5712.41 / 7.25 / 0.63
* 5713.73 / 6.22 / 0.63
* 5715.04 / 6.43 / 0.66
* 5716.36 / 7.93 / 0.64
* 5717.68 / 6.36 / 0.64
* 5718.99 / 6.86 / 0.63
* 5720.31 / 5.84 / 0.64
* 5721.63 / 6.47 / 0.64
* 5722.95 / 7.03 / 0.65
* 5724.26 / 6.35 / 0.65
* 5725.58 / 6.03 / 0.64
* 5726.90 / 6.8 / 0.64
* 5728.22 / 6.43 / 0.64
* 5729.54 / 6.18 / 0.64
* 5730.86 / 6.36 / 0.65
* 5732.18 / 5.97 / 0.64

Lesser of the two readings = 5.58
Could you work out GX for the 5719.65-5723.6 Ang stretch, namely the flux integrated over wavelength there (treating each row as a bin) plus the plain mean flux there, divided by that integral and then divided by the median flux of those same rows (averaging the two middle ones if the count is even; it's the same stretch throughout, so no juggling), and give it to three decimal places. 0.194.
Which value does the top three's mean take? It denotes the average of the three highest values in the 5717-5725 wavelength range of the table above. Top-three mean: 6.79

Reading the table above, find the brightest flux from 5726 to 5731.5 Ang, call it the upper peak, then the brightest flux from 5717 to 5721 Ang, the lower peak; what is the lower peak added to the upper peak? 13.7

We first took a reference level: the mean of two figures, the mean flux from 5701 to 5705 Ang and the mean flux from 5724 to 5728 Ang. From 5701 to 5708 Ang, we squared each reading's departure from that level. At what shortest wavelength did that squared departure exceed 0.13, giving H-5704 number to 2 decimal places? 5701.90 Ang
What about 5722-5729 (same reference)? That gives 5722.95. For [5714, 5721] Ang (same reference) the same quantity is 5715.04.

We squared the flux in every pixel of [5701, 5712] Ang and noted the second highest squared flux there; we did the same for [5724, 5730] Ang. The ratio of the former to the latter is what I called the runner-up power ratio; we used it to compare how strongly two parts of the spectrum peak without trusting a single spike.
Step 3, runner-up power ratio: 1.02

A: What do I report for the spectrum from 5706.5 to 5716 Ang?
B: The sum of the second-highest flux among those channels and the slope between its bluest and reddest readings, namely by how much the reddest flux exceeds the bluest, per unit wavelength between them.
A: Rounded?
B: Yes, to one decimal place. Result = 6.6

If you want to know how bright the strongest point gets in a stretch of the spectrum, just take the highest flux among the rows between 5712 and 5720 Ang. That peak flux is 7.93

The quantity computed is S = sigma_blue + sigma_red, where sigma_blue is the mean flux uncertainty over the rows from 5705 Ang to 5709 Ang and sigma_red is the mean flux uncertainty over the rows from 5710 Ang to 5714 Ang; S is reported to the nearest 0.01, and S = 1.26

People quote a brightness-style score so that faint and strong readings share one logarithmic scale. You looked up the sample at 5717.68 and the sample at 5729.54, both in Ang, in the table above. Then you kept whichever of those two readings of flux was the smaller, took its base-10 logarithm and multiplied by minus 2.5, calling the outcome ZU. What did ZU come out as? -1.98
